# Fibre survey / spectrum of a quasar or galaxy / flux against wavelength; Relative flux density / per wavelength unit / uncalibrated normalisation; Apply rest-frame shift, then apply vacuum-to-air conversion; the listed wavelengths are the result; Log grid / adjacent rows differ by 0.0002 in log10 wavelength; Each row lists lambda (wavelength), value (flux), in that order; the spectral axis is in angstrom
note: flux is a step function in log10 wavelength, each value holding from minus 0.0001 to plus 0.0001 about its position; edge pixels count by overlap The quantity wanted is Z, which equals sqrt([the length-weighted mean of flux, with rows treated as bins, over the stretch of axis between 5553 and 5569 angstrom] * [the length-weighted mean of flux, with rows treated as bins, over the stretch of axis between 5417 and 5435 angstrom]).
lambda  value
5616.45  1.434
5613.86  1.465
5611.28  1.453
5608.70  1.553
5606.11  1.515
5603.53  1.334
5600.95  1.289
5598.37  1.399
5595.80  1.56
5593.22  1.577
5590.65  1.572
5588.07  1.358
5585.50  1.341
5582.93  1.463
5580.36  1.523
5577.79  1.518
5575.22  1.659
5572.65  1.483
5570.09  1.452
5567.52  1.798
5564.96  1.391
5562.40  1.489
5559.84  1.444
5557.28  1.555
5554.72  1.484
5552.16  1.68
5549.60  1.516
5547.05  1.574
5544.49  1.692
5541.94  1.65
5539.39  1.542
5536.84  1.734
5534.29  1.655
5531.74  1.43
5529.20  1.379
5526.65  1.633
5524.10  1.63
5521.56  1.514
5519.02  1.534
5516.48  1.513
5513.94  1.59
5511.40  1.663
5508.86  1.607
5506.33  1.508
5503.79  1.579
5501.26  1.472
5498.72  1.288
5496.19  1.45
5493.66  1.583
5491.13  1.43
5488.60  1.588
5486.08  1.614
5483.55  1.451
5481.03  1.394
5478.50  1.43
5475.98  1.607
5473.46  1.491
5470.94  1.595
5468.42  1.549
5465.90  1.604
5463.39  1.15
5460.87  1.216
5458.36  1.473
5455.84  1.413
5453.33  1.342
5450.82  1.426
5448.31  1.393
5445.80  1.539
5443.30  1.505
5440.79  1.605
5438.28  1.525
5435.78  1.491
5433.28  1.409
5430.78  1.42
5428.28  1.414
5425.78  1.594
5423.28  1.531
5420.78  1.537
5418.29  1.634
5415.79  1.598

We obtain 1.52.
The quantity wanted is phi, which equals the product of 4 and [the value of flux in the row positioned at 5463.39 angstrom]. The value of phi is 4.60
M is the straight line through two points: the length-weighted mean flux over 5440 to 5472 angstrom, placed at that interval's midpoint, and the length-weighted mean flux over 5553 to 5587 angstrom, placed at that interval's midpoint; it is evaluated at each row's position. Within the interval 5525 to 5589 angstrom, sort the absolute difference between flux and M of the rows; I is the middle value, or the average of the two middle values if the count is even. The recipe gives 0.078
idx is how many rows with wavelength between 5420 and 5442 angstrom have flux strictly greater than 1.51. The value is 5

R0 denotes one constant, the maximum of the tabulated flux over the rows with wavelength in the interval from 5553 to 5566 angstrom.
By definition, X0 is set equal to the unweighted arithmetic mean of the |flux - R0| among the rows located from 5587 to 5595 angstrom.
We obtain 0.08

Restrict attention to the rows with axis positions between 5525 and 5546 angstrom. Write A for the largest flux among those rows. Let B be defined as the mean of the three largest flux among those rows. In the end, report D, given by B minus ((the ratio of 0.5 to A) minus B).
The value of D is 3.10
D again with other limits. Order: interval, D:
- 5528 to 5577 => 3.20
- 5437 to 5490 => 2.91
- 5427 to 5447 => 2.80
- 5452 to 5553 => 3.12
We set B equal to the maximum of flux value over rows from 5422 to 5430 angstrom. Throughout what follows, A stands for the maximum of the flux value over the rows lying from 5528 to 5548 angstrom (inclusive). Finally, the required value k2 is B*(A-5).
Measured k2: -5.2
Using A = 1.734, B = 1.594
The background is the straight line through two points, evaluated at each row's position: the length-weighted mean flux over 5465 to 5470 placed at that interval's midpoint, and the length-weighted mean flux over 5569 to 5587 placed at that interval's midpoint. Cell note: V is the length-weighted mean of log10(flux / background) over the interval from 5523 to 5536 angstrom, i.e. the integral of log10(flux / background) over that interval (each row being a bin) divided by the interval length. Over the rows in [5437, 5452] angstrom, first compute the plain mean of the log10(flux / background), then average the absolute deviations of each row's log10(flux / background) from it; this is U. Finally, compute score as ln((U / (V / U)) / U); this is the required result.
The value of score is 1.2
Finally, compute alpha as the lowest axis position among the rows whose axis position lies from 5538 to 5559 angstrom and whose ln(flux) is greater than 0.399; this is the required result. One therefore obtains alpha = 5539.39 angstrom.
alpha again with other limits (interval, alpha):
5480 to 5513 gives 5486.08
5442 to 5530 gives 5443.30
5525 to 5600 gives 5526.65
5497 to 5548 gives 5503.79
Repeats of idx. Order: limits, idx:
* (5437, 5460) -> 3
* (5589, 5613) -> 5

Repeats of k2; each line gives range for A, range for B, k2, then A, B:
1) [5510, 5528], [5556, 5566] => -5.2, 1.663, 1.555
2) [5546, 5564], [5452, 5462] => -4.9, 1.68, 1.473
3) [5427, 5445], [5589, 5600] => -5.4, 1.605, 1.577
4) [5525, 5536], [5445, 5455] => -5.1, 1.655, 1.539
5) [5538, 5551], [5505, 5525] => -5.5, 1.692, 1.663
